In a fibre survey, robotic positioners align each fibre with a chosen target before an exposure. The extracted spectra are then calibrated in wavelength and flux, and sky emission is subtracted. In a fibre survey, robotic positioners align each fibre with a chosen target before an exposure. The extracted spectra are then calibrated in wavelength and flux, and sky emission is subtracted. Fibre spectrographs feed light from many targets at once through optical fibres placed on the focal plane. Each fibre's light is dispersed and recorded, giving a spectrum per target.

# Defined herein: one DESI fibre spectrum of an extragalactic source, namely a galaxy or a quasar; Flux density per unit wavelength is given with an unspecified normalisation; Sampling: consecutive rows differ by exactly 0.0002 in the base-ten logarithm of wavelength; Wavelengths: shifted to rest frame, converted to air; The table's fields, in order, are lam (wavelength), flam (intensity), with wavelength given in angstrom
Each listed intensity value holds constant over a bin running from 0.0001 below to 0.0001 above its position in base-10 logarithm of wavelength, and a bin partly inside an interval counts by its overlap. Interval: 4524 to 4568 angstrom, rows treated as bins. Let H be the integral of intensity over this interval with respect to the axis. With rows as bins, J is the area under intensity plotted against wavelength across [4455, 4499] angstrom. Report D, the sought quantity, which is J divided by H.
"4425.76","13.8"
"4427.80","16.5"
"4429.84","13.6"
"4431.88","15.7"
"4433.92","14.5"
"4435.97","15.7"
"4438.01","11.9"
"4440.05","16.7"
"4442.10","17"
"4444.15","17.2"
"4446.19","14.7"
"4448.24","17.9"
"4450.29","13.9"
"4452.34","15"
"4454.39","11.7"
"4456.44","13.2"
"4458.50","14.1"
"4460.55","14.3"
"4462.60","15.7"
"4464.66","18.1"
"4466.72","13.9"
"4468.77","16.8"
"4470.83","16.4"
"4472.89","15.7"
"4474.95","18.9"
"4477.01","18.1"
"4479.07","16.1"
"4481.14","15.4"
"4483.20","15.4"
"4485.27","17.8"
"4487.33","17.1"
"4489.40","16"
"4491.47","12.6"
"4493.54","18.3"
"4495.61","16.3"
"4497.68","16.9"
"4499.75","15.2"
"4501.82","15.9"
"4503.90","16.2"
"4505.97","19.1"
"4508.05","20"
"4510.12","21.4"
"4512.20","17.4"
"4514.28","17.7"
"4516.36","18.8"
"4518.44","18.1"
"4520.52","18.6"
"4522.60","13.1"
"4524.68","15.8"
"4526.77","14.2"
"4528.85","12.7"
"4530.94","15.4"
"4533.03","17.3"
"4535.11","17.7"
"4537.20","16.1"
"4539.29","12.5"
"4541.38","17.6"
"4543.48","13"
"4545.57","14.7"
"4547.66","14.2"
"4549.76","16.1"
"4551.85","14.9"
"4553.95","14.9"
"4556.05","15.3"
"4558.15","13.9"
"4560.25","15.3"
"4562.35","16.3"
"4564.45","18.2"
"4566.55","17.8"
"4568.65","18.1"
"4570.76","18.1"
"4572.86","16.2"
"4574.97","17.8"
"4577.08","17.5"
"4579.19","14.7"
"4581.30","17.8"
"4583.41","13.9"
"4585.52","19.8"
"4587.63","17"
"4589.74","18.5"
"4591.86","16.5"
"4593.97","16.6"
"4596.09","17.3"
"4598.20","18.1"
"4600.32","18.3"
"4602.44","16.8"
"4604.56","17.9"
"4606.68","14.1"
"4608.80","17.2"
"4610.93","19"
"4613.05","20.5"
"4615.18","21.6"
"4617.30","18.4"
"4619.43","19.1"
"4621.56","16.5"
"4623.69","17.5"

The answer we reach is 1.04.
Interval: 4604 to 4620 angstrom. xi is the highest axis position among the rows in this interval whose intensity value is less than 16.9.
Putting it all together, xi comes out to 4606.68 angstrom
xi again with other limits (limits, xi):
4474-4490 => 4489.40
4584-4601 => 4593.97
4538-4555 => 4553.95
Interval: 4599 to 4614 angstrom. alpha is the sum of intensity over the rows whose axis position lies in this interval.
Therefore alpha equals 124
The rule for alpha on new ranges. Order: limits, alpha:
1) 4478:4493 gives 110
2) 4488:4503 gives 111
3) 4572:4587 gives 118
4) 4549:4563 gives 107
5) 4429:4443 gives 105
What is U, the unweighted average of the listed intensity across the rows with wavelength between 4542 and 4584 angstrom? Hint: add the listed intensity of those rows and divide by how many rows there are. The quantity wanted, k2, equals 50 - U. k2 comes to 34.1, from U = 15.9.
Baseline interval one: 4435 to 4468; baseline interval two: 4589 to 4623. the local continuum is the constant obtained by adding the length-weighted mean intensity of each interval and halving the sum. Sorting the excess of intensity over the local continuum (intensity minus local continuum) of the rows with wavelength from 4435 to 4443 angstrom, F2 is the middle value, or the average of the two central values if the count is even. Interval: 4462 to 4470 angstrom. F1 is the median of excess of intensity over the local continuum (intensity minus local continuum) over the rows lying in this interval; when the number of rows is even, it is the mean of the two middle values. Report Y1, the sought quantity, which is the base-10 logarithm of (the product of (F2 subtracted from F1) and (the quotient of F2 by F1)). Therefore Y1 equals -1.2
